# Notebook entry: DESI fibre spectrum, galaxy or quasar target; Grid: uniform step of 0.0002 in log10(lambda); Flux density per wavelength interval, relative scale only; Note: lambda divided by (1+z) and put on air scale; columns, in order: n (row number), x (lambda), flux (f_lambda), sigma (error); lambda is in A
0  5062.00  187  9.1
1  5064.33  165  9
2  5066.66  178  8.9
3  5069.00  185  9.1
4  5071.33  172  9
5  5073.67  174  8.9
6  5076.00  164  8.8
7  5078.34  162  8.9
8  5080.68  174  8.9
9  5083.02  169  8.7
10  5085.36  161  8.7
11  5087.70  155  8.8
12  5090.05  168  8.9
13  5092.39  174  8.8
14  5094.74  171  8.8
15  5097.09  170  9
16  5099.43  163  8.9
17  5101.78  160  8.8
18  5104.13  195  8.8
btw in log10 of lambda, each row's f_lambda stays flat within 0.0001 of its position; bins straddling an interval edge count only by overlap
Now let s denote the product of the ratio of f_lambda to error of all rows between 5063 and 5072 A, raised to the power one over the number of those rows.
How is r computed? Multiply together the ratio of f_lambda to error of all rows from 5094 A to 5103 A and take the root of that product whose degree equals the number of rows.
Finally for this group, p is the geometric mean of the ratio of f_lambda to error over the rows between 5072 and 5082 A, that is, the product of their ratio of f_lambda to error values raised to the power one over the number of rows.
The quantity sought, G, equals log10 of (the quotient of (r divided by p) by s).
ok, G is -1.29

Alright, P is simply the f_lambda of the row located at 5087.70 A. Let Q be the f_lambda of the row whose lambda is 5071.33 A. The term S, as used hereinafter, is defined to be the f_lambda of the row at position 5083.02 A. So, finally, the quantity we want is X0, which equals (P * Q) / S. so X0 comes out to 158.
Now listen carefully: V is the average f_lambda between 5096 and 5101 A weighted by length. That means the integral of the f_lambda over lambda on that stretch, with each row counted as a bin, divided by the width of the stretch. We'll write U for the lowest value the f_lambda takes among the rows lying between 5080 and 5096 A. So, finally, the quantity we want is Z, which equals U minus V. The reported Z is -11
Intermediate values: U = 155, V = 166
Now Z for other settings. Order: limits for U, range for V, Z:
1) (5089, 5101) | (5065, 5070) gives -17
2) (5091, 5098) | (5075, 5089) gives 6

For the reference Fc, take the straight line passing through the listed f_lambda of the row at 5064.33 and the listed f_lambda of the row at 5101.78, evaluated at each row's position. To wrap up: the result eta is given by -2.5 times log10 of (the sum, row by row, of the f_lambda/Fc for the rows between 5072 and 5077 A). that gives -0.788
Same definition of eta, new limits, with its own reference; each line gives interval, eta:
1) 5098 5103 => -0.762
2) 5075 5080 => -0.751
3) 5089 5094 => -0.815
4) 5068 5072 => -0.843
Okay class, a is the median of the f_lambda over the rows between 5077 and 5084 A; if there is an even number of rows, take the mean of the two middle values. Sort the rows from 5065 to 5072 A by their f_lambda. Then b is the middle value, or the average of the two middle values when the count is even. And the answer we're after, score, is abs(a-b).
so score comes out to 9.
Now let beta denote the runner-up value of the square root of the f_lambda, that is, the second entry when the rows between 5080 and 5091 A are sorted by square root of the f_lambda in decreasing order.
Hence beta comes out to 13.0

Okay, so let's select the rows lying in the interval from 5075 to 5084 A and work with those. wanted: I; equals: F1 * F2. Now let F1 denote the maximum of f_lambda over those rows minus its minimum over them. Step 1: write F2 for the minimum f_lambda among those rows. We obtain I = 1944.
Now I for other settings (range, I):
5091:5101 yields 1793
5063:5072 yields 3300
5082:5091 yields 2170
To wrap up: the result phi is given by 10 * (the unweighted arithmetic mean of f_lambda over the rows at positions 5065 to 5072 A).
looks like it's 1783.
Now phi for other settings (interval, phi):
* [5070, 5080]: 1680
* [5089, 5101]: 1692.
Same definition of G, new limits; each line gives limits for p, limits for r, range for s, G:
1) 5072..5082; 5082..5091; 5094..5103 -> -1.28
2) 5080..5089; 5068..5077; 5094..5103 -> -1.26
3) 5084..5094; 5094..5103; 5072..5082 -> -1.28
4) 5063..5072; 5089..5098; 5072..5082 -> -1.28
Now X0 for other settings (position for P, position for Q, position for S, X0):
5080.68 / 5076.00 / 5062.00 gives 153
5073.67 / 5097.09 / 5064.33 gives 179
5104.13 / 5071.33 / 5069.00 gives 181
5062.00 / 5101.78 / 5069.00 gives 162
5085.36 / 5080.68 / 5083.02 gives 166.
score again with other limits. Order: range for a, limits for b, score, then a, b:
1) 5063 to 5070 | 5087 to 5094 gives 10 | 178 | 168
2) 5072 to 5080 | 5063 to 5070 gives 14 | 164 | 178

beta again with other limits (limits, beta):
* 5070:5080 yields 13.1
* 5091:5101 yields 13.1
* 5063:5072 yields 13.3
